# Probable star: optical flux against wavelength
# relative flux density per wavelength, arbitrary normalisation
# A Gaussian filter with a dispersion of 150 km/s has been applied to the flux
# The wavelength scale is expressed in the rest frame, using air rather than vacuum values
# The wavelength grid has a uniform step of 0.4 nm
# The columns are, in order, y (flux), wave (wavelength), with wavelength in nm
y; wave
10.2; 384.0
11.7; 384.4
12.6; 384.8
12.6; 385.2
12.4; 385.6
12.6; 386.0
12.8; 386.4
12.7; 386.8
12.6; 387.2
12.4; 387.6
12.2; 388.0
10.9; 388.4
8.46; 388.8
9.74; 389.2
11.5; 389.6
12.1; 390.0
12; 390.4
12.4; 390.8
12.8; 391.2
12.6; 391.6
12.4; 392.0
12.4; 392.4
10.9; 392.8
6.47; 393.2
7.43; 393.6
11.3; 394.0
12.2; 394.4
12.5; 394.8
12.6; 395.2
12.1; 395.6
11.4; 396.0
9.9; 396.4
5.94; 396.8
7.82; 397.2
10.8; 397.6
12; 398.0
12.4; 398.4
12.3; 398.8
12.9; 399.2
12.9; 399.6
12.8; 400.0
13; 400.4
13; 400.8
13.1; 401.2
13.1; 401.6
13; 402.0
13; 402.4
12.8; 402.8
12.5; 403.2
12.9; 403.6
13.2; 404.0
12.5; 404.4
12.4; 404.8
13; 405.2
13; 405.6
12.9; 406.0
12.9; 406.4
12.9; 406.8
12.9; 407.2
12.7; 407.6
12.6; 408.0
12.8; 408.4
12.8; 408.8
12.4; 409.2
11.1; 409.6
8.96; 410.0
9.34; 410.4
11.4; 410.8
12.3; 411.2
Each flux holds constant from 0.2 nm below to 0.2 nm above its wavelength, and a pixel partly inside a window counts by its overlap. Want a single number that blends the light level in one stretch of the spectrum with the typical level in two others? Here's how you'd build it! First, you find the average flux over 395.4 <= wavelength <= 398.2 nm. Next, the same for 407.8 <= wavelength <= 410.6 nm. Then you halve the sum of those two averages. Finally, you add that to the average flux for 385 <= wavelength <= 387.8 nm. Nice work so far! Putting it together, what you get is 23.30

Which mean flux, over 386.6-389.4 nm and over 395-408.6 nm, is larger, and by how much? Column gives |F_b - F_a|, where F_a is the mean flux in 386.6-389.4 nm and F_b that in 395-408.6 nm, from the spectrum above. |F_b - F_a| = 1.0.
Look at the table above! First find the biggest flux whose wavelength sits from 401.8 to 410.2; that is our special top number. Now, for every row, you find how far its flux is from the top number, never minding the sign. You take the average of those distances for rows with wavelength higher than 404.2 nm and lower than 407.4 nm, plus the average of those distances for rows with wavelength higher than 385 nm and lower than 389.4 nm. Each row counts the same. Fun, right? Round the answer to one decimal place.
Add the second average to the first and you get 1.8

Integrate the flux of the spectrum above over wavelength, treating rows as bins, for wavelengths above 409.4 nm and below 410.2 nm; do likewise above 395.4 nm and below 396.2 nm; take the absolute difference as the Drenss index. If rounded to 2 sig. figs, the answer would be 1.4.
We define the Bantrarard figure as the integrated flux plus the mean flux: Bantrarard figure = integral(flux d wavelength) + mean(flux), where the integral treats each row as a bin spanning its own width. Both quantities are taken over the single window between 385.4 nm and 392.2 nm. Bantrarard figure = 93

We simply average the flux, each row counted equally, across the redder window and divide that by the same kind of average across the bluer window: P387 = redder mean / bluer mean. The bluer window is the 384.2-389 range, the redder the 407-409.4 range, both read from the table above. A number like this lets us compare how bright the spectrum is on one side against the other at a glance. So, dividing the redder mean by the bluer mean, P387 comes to 1.06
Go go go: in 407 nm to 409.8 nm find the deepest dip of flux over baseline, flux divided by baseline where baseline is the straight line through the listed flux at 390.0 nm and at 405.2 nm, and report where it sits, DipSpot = 409.6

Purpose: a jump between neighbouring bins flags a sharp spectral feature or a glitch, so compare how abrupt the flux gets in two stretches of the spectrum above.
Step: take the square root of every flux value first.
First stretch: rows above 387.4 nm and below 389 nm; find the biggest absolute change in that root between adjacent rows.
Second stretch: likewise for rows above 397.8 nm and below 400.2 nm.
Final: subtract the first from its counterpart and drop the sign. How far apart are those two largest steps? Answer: 0.31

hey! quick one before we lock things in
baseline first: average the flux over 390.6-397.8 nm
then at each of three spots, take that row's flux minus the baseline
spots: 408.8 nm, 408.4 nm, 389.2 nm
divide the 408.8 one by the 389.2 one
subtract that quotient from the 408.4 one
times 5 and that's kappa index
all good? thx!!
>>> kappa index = 20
